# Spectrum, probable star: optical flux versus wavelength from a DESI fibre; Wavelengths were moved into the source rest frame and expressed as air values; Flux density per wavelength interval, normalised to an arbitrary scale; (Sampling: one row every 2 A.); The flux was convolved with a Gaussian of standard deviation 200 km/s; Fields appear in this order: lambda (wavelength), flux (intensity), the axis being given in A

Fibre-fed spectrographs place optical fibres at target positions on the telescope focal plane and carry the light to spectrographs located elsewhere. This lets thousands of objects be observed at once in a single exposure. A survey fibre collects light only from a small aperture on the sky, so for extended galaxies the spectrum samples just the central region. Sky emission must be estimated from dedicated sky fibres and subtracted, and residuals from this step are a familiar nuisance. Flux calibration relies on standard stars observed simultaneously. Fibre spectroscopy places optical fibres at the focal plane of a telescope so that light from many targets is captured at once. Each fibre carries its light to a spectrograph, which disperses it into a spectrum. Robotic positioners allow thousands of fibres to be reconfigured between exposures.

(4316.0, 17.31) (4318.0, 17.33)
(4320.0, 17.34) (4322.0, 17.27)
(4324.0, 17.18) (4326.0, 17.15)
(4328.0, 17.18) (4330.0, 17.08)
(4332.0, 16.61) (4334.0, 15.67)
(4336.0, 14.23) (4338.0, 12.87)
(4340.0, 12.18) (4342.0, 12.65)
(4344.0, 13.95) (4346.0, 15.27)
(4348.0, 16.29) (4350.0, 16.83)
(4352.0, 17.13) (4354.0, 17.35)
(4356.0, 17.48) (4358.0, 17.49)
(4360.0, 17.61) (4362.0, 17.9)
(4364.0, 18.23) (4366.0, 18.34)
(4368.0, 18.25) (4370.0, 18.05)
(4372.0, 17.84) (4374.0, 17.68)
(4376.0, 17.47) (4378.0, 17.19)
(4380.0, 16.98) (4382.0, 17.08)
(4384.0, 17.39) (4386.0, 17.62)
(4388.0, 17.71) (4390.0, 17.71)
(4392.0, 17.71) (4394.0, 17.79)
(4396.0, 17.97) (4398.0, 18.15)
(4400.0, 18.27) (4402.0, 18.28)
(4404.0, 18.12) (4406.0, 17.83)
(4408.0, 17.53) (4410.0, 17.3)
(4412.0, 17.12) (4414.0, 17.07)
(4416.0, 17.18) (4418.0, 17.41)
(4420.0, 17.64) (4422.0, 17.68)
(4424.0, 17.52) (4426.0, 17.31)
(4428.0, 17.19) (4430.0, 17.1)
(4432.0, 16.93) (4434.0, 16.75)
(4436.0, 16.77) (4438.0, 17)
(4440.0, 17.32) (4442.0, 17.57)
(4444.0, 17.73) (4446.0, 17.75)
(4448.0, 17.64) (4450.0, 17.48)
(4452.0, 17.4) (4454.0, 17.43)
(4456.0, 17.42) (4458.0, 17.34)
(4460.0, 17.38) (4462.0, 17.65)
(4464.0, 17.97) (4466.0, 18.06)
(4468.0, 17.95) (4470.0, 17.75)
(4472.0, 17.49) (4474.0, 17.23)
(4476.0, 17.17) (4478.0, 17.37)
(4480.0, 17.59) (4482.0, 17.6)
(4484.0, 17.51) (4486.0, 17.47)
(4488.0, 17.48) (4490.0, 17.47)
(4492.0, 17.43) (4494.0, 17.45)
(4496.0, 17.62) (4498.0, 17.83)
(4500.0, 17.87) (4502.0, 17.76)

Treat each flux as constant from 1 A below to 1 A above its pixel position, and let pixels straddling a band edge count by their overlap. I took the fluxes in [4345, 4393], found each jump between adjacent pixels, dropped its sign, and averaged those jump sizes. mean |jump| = 0.22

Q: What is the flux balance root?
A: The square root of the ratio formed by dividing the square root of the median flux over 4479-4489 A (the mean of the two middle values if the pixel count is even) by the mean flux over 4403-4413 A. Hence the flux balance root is 0.488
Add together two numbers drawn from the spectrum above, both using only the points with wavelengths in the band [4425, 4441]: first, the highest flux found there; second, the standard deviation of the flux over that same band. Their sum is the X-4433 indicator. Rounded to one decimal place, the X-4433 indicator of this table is 17.5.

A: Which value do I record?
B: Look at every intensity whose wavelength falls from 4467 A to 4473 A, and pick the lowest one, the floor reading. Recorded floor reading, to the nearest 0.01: 17.49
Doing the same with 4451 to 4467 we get 17.34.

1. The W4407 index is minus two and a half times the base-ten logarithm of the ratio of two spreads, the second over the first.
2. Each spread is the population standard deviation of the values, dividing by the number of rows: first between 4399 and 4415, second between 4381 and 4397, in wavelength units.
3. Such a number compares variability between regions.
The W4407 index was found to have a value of 0.7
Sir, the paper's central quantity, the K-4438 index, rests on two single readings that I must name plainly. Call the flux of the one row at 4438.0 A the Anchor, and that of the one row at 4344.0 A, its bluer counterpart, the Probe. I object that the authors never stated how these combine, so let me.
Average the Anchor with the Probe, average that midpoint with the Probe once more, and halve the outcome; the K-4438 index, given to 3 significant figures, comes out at 7.36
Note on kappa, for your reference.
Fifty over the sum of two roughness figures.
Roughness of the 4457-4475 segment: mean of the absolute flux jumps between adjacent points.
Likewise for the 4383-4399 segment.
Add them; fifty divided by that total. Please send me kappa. 165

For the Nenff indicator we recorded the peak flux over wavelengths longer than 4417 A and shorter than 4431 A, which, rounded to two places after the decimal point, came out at 17.68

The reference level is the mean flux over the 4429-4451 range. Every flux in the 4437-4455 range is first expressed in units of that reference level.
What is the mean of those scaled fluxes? 1.012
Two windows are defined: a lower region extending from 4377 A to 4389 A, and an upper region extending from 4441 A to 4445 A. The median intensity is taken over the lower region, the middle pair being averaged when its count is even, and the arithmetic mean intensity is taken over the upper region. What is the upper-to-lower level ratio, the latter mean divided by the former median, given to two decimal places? 1.02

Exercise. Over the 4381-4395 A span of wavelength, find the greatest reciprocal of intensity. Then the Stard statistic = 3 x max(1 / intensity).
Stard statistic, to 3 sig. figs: 0.176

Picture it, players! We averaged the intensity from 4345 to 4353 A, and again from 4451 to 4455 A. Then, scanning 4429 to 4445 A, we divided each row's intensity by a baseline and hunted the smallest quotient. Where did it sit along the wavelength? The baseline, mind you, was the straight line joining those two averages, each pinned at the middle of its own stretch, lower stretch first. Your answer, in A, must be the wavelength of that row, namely 4434.0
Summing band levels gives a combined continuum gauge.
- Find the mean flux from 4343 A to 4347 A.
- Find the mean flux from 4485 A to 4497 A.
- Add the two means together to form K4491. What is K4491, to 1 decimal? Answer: 32.1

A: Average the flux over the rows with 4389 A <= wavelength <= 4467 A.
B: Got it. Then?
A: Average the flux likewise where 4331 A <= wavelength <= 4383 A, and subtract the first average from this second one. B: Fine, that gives -1.0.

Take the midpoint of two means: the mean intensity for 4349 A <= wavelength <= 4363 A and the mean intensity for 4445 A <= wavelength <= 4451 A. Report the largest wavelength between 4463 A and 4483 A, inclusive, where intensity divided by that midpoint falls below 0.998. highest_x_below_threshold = 4478.0 A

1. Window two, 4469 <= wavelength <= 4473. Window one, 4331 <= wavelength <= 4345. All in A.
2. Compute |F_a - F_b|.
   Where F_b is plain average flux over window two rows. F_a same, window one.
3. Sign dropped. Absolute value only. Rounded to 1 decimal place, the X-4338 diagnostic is 3.6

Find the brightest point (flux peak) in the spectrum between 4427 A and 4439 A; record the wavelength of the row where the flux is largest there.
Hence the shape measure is 4428.0 A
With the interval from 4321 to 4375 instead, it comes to 4366.0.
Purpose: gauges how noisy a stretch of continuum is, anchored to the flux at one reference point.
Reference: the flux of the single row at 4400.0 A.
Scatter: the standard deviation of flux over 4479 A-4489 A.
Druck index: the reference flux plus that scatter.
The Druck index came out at 18.3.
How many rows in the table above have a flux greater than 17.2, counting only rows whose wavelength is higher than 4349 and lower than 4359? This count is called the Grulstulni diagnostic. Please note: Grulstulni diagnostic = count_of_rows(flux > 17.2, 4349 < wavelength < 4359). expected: 3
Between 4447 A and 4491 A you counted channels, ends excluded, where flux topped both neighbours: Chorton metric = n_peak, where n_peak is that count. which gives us 4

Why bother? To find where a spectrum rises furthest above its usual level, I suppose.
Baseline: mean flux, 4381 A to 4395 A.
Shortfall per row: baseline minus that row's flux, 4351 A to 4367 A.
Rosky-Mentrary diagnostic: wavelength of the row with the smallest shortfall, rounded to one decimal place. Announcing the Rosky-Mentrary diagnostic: 4366.0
